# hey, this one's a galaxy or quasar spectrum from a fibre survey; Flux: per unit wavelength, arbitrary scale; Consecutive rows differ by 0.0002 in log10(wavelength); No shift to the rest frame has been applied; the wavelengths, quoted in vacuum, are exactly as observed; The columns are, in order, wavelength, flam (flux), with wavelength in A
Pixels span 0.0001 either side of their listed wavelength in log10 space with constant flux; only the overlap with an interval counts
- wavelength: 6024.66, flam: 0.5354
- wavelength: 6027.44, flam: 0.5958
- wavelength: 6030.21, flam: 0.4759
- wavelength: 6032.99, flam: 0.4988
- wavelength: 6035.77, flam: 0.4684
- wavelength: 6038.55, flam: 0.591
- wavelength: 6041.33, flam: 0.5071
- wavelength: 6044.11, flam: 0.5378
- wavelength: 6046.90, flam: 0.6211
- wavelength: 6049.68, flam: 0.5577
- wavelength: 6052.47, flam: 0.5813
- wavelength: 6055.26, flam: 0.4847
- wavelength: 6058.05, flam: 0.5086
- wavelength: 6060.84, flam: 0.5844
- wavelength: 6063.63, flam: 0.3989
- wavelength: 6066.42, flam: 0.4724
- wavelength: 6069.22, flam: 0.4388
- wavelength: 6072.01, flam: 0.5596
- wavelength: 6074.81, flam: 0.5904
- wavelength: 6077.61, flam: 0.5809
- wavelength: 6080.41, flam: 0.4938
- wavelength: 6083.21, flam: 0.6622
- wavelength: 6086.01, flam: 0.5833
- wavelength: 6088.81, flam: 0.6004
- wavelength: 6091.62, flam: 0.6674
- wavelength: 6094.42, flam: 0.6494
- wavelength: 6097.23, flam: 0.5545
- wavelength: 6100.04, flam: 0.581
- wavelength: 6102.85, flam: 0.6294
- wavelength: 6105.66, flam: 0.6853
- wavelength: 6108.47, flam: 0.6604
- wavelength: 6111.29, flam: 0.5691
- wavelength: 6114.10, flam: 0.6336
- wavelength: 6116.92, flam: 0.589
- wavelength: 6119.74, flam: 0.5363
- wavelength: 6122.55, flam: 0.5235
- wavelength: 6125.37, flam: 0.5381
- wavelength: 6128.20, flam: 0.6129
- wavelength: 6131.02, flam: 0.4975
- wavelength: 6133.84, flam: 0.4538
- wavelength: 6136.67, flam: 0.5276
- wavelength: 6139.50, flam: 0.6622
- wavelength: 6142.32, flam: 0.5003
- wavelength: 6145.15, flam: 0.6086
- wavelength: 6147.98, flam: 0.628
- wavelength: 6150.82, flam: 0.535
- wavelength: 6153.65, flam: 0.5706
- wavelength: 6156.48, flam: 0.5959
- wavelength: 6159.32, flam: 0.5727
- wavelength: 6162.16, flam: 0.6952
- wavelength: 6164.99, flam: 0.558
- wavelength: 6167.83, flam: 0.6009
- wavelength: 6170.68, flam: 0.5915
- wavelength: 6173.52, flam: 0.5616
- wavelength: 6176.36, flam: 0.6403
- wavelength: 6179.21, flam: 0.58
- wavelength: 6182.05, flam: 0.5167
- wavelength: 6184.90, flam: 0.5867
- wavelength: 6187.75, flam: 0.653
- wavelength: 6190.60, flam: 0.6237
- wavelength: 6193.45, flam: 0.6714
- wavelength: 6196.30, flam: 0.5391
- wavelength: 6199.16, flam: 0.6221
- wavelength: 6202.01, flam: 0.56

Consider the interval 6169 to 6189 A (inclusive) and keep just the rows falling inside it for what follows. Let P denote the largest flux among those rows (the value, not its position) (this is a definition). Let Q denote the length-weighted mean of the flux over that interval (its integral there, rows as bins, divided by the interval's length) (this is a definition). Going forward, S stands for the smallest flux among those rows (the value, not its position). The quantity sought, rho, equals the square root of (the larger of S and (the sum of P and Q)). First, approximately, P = 0.653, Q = 0.589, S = 0.5167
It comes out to 1.11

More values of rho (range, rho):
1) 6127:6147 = 1.10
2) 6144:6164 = 1.14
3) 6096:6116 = 1.14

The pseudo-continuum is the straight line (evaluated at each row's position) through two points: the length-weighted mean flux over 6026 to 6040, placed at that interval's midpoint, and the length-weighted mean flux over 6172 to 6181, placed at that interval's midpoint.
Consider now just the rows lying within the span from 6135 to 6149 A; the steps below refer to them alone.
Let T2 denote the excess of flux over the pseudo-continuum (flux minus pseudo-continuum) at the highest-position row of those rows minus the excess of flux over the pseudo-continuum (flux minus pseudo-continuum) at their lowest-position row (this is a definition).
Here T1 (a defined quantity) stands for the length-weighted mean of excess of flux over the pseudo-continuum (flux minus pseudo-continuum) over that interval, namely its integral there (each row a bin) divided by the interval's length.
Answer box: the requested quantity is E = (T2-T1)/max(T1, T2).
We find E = 0.9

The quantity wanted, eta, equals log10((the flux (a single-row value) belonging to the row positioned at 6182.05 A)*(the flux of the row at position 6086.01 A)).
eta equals -0.52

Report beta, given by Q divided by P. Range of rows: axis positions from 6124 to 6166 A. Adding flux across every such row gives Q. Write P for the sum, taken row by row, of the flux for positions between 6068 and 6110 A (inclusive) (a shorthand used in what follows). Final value 0.96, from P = 8.9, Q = 8.56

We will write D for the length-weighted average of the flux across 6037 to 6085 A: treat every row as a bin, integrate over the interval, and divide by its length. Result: 0.540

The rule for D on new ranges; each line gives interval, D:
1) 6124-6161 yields 0.563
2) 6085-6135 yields 0.588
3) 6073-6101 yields 0.596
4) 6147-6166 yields 0.594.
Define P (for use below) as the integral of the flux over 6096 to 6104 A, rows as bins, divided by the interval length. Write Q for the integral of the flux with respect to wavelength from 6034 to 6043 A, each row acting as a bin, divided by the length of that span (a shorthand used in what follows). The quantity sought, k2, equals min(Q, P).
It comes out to 0.522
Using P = 0.588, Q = 0.52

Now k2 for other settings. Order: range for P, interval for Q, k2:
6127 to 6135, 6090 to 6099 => 0.522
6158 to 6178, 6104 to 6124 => 0.600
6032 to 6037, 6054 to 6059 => 0.483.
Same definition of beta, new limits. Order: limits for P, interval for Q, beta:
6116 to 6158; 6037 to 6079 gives 0.96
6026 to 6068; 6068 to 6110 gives 1.13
